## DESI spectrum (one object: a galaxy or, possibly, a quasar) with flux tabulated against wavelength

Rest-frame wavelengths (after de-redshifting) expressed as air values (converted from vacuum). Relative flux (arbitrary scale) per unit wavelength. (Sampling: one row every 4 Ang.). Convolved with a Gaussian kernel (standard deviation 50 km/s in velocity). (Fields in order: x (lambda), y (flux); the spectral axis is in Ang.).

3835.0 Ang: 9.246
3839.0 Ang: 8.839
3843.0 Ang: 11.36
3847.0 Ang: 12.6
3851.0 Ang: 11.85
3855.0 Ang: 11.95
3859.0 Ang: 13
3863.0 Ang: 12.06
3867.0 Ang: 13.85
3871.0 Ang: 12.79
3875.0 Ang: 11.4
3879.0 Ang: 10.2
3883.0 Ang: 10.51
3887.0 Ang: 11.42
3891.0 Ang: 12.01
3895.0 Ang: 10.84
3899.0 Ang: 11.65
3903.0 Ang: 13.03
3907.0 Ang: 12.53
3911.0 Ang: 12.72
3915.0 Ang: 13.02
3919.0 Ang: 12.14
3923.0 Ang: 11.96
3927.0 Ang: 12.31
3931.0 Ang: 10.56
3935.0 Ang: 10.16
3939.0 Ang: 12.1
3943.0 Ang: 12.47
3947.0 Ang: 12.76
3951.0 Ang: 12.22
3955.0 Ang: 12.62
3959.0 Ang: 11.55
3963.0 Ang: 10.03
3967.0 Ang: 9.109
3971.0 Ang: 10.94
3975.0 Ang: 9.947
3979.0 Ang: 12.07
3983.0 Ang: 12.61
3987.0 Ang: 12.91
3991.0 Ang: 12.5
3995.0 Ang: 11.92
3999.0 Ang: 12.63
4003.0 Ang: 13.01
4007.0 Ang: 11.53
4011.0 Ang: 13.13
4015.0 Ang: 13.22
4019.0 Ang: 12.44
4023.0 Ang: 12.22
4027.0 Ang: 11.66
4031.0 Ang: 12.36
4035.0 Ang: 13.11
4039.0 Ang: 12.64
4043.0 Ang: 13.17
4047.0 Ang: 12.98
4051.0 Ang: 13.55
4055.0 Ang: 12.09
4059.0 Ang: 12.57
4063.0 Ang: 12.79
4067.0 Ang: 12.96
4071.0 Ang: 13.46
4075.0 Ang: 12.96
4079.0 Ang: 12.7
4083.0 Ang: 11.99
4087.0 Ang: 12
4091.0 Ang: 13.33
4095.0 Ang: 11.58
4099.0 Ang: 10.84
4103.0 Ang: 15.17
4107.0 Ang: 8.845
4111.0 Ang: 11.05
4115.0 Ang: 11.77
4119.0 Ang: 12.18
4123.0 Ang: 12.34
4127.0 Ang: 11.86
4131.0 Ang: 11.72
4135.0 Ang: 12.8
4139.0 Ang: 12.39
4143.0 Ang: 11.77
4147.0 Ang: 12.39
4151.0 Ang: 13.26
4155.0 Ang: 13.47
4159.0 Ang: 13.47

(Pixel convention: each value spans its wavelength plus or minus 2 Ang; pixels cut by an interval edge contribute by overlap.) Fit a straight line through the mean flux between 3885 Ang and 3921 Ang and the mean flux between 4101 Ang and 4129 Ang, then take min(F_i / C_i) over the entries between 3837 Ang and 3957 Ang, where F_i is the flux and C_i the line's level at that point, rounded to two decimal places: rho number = 0.72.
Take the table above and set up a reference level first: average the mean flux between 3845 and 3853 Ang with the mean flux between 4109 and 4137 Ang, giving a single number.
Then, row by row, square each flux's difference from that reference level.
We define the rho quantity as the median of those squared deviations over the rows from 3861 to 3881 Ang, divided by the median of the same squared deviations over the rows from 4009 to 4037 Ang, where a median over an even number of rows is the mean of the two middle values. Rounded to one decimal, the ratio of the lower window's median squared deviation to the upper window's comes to 2.6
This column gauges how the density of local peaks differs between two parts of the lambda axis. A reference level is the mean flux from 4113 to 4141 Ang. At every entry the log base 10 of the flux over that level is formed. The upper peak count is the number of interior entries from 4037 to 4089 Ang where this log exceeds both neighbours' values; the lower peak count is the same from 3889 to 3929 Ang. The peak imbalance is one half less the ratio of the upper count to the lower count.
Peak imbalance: -1.0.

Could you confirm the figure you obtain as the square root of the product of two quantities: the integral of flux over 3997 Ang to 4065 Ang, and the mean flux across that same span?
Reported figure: 104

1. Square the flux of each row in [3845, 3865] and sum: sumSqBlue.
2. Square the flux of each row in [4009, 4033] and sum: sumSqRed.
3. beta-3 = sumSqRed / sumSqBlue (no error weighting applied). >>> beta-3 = 1.24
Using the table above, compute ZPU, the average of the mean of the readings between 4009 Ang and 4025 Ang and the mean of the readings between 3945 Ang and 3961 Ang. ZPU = 12.5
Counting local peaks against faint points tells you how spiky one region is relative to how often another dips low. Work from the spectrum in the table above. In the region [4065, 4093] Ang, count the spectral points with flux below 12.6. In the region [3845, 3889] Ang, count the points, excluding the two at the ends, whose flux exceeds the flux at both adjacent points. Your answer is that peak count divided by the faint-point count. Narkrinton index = 1.0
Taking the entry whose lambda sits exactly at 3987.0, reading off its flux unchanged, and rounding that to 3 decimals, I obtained 12.910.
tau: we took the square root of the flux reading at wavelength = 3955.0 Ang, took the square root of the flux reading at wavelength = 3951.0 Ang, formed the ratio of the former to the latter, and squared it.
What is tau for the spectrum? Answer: 1.03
